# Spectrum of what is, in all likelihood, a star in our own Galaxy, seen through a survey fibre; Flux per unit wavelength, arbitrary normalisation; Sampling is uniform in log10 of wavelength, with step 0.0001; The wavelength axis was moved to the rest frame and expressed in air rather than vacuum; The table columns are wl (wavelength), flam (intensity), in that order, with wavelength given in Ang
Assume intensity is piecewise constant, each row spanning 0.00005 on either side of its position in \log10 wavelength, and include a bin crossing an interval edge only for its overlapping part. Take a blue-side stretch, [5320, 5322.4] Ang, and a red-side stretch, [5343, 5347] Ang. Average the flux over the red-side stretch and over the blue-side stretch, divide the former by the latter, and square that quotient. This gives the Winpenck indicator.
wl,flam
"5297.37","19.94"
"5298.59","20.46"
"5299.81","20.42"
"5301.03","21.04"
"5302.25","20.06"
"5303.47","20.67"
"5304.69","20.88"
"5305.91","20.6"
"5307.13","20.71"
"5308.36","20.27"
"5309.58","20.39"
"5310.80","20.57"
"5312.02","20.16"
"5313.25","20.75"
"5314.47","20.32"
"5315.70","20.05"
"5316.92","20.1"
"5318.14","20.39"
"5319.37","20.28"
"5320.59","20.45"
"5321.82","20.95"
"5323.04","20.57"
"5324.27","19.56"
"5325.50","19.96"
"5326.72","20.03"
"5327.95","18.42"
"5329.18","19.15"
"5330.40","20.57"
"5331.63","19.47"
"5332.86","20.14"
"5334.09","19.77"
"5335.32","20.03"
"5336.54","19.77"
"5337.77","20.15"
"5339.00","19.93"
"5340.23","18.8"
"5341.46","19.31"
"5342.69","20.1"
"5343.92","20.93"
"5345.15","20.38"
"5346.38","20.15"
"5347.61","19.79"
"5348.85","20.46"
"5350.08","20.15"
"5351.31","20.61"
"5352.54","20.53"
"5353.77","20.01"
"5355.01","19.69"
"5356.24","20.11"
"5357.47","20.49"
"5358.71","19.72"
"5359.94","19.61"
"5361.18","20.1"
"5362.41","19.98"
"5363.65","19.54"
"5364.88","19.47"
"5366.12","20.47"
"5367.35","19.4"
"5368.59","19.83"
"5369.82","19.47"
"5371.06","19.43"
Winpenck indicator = 0.98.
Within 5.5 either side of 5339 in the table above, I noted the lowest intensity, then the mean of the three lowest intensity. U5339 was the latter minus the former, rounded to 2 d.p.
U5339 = 0.49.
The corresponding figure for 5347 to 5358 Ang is 0.14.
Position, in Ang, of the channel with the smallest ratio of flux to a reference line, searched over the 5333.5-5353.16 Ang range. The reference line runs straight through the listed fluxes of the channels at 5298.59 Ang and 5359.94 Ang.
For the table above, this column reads 5340.23 Ang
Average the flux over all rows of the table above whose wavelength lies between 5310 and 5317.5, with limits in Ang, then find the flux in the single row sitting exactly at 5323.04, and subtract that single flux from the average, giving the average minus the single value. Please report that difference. -0.2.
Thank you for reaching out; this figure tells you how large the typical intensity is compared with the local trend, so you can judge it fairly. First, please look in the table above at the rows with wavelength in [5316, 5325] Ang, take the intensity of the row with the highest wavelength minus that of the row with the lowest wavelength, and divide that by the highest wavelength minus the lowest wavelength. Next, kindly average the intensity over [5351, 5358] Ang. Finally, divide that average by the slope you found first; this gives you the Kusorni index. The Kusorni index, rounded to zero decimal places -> -275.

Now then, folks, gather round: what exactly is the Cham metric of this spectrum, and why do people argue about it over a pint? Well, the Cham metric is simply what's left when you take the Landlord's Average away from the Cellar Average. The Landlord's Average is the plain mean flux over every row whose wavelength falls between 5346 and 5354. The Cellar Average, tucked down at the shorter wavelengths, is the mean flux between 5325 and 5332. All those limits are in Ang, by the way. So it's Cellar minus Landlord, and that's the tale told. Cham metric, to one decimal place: -0.6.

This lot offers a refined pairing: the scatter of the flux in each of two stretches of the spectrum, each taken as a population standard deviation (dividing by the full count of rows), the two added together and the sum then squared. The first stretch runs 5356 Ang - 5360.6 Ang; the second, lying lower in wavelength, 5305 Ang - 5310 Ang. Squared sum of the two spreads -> 0.3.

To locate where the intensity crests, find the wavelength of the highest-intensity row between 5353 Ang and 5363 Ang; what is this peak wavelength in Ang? 5357.47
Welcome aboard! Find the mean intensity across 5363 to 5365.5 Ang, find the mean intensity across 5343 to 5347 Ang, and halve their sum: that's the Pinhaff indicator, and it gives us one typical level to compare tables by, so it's 20.0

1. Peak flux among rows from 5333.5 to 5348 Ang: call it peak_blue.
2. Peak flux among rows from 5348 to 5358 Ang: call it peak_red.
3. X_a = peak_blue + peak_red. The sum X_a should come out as 41.5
